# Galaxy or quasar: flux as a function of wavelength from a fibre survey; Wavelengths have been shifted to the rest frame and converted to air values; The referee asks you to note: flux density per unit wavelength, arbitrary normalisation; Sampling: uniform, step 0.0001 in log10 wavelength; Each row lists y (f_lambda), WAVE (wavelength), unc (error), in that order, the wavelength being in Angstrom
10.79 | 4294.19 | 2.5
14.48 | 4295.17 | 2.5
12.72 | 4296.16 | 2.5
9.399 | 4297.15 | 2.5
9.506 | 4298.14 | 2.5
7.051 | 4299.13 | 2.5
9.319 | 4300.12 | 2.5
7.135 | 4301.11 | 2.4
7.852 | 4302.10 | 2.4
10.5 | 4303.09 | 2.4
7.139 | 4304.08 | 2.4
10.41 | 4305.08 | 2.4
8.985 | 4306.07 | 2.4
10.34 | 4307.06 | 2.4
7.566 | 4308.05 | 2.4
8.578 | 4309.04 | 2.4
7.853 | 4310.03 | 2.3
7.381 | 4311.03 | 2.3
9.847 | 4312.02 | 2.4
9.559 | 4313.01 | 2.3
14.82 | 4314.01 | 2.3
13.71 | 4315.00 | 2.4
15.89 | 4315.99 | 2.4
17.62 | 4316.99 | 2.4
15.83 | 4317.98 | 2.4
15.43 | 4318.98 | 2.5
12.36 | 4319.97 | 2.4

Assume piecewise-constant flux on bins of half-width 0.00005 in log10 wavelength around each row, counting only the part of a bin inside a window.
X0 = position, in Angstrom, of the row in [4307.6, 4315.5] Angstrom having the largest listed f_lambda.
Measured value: 4314.01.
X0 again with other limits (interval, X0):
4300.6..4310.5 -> 4303.09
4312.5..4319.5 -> 4316.99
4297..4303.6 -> 4303.09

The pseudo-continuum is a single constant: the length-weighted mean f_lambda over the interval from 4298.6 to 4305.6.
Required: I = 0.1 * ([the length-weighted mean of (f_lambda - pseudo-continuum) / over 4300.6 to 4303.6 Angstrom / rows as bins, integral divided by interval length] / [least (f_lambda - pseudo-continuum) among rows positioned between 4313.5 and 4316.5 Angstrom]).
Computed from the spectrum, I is 0.00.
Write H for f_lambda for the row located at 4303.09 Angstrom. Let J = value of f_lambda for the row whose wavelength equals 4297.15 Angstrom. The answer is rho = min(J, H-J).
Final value 1.1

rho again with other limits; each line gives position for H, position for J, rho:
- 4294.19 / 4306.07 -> 1.8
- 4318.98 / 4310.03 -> 7.6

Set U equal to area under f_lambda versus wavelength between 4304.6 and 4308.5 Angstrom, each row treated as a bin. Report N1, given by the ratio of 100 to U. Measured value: 2.7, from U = 36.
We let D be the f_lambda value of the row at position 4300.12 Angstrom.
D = 9.319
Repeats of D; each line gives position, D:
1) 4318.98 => 15.43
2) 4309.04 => 8.578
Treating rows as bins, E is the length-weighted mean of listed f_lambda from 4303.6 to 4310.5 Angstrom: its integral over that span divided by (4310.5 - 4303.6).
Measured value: 9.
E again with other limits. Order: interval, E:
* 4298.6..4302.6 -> 8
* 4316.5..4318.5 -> 17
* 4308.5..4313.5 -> 9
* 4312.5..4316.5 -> 13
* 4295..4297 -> 13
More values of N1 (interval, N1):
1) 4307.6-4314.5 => 1.5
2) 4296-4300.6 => 2.3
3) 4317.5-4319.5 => 3.2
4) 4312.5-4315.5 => 2.6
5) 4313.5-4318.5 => 1.3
